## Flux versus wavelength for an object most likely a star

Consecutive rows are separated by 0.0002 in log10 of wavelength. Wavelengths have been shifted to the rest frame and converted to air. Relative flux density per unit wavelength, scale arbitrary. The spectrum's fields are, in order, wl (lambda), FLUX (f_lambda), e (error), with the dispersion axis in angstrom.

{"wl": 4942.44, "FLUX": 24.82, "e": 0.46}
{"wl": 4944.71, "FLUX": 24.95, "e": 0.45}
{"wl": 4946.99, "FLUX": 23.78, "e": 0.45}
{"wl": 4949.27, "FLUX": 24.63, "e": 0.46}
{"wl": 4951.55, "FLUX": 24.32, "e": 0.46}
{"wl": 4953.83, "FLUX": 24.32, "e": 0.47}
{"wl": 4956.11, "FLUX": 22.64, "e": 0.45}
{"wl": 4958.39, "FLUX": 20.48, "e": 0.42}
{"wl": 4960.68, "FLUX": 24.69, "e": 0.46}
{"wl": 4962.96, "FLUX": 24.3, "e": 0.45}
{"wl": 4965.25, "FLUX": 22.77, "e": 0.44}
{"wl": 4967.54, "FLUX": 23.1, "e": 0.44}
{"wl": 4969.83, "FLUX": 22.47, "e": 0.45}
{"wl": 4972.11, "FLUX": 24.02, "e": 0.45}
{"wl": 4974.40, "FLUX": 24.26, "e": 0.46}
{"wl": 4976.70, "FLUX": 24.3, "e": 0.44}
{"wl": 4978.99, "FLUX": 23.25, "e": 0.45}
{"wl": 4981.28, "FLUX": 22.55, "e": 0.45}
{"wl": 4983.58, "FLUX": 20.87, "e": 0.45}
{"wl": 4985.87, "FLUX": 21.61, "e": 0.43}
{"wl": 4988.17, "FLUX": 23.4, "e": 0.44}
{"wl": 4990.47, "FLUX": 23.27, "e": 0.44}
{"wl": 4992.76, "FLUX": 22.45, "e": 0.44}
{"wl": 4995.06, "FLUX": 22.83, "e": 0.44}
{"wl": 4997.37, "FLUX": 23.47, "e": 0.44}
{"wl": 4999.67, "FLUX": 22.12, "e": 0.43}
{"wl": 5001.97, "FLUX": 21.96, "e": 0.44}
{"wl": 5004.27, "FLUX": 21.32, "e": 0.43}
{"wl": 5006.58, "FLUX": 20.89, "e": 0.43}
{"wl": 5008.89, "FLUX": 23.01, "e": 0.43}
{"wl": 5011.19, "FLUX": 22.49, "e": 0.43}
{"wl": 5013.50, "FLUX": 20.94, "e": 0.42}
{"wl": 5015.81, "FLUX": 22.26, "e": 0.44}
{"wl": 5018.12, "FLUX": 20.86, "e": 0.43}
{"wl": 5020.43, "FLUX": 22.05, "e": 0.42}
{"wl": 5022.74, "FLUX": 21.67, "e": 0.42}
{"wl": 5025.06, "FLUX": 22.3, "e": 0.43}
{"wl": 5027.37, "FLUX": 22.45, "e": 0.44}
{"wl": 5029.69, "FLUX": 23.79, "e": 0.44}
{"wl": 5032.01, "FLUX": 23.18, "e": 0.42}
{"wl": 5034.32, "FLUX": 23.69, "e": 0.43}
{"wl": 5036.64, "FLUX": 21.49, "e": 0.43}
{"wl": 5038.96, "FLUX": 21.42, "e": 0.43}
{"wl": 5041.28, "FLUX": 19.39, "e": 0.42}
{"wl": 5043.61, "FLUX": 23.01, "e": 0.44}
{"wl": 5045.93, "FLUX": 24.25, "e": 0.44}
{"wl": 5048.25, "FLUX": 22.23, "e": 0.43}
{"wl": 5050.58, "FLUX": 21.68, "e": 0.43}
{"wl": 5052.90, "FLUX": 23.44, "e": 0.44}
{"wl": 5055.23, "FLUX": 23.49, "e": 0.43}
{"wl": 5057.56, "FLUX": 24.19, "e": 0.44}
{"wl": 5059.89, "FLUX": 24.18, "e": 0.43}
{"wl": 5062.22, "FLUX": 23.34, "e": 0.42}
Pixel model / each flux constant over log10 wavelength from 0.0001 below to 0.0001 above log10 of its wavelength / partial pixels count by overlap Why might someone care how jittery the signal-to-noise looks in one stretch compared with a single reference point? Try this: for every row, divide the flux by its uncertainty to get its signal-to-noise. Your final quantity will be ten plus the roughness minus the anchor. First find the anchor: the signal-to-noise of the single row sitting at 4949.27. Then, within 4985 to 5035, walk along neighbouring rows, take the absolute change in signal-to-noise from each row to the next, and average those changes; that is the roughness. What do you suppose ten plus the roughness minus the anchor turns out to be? -41.9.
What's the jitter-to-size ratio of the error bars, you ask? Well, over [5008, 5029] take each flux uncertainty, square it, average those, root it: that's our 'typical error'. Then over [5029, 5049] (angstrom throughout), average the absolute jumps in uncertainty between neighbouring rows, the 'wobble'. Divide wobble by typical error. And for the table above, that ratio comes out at 0.0204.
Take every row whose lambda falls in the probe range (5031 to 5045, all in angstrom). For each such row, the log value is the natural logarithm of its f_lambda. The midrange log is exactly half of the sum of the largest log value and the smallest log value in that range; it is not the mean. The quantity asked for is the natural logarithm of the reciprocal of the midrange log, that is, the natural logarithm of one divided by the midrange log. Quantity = -1.12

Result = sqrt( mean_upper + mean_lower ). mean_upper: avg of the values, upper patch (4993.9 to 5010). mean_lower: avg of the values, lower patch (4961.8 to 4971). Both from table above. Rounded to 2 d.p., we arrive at 6.74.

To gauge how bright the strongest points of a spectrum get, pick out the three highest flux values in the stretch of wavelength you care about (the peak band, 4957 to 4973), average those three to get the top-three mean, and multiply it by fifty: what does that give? 1217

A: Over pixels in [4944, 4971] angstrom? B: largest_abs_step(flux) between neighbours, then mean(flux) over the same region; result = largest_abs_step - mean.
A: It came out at -19.3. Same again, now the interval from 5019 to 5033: -21.2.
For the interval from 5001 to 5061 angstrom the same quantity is -18.8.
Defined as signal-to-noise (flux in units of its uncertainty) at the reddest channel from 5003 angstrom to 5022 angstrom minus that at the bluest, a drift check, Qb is 2.9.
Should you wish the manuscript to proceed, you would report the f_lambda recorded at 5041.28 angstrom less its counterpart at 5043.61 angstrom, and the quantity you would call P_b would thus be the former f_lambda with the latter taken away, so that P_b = -3.6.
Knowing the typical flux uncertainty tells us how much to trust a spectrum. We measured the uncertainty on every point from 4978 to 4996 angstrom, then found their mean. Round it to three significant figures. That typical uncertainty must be 0.443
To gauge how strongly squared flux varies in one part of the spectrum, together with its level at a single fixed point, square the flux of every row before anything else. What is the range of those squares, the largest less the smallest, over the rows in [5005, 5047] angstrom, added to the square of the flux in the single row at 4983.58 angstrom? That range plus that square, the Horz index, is 648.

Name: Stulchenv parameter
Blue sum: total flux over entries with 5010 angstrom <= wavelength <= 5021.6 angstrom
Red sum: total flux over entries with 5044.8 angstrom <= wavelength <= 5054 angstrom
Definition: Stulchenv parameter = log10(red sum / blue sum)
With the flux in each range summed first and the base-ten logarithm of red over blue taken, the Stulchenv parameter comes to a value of -0.1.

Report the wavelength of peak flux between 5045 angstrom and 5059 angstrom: 5045.93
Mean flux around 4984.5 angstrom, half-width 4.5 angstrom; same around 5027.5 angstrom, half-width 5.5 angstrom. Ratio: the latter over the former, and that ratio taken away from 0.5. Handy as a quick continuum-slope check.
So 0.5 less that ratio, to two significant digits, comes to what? -0.53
